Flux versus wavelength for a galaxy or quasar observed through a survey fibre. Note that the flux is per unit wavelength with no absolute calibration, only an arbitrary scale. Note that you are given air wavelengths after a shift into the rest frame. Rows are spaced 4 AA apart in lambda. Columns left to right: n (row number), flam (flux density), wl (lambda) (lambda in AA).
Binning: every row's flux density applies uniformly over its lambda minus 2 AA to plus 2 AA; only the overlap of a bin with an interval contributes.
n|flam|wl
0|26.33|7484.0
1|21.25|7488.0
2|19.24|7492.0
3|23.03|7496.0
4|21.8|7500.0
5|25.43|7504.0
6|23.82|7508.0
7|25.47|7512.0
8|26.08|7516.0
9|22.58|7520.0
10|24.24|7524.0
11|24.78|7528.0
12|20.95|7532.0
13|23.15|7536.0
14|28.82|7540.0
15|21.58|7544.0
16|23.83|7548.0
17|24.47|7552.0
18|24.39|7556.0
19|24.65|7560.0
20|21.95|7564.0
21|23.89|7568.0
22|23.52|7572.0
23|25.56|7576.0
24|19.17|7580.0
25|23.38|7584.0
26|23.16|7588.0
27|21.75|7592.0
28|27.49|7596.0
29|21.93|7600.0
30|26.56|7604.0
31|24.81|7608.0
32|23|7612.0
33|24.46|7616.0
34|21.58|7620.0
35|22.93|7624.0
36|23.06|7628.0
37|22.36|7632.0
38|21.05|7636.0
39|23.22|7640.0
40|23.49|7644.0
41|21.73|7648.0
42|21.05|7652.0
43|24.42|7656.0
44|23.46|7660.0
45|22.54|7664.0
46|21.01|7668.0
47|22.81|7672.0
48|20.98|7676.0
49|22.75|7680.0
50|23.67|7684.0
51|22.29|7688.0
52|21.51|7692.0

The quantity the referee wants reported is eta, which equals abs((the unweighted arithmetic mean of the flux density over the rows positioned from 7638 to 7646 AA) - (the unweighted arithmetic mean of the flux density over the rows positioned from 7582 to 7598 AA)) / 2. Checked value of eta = 0.3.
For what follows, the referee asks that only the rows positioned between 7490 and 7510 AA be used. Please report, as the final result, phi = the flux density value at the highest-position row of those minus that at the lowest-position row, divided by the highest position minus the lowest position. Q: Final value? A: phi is 0.3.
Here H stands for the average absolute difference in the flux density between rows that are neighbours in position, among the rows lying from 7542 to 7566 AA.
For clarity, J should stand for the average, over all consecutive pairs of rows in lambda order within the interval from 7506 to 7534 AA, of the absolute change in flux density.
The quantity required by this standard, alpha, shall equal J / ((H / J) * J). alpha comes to 1.7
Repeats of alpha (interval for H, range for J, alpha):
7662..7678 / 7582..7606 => 2.0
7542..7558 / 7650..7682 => 1.8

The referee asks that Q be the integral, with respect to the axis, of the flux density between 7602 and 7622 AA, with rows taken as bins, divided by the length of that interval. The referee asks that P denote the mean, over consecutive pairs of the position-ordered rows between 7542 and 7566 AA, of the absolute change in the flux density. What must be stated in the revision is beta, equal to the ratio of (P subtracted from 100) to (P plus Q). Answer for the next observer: 3.91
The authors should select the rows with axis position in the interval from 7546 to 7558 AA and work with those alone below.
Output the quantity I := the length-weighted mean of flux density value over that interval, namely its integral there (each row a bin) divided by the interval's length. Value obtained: 24.2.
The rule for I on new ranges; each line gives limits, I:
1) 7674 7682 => 21.9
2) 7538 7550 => 24.7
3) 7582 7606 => 24.0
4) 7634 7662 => 22.6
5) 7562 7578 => 23.7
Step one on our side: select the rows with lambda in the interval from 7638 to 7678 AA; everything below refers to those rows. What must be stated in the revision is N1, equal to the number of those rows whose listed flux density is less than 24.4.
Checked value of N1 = 9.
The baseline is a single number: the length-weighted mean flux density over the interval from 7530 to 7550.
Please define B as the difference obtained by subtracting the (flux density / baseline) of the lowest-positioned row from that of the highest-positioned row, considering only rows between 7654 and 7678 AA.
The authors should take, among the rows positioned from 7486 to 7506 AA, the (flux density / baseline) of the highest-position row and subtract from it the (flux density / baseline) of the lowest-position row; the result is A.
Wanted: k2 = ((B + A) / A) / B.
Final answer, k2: -1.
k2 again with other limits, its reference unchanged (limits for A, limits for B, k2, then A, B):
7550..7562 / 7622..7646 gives 174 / 0.01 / 0.02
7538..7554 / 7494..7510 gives 25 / -0.18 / 0.03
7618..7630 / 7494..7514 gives 26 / 0.06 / 0.10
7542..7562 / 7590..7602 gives 139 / 0.13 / 0.01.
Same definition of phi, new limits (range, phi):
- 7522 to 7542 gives 0.3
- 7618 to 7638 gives 0.0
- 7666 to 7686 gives 0.2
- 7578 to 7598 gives 0.5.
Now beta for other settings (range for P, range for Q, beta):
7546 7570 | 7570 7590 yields 4.11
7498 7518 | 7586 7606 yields 3.77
